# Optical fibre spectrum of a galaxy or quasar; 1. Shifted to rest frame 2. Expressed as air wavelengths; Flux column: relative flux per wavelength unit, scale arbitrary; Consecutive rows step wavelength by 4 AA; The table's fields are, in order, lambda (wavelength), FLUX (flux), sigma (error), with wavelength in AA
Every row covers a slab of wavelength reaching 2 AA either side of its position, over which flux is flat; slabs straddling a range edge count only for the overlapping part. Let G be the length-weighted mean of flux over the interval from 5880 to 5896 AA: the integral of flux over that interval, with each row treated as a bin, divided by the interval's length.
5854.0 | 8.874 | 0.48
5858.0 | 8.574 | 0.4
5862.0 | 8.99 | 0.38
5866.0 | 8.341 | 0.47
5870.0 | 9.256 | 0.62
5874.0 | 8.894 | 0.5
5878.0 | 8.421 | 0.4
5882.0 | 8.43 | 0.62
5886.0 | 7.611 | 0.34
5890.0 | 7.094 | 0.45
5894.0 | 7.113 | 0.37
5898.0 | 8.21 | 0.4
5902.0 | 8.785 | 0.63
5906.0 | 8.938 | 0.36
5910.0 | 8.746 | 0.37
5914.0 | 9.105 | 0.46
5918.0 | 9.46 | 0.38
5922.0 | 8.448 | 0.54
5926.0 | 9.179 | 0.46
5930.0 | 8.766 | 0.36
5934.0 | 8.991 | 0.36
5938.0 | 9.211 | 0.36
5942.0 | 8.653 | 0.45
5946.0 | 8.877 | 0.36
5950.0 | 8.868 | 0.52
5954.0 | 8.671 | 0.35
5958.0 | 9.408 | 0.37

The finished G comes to 7.6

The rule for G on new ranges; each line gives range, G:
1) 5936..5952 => 8.9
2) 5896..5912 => 8.7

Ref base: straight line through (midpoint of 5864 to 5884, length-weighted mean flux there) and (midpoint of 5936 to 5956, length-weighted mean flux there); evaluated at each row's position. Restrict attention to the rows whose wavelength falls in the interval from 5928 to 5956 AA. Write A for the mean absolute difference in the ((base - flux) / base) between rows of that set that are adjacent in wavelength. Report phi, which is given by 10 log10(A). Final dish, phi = -15.7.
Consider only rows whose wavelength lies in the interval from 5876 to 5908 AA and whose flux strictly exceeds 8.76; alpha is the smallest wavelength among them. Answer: 5902.0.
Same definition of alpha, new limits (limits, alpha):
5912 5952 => 5914.0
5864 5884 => 5870.0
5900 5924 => 5902.0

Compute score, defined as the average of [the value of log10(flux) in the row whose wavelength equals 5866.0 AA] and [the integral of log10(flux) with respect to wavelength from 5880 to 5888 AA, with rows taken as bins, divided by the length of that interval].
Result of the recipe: 0.912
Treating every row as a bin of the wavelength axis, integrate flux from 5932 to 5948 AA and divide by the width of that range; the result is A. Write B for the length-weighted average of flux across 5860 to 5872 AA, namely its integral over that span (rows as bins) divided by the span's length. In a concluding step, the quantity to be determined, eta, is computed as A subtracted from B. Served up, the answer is -0.07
